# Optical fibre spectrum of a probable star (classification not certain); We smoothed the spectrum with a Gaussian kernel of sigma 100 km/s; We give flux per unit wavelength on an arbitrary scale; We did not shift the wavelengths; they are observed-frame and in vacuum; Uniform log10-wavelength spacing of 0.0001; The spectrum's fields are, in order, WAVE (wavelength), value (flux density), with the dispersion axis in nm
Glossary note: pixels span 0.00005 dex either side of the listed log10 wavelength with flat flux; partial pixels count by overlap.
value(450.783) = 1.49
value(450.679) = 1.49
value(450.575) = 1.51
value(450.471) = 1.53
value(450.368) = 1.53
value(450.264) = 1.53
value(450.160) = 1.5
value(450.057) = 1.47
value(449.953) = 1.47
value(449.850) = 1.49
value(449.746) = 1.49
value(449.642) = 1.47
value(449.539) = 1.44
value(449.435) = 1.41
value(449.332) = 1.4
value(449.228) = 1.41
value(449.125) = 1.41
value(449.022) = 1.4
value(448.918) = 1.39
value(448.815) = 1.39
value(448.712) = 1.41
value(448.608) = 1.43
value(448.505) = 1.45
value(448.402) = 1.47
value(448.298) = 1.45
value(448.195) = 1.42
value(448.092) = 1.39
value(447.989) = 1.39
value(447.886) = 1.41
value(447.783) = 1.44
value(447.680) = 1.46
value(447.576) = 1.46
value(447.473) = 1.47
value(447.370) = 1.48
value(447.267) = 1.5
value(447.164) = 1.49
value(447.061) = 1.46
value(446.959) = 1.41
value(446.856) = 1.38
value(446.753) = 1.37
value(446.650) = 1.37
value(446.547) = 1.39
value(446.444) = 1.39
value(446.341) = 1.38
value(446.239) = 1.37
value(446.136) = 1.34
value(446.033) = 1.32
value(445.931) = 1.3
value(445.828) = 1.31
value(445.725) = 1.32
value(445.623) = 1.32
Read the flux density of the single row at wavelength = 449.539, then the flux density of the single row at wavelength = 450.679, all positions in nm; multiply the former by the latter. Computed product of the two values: 2.15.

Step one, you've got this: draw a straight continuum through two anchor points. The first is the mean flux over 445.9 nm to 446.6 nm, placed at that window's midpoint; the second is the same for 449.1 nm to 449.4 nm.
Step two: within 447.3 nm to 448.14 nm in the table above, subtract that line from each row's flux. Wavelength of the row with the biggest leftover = 447.370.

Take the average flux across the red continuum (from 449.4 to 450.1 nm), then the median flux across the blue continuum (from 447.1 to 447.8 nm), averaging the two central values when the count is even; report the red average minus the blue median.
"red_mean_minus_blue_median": -0.01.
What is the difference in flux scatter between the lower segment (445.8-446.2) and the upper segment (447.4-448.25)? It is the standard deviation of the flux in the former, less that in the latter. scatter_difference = -0.015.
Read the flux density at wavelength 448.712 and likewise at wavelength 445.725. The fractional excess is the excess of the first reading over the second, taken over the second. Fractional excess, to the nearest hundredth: 0.07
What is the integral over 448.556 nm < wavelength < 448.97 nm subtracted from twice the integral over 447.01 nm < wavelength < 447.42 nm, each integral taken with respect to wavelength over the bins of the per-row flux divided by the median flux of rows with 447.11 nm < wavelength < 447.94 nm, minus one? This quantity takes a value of 0.027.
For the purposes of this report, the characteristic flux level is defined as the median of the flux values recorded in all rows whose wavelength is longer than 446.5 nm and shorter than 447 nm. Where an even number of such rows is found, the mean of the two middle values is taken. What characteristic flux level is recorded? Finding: 1.38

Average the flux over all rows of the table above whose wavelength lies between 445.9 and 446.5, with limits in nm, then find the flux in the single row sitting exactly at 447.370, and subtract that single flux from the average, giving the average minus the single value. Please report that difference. -0.13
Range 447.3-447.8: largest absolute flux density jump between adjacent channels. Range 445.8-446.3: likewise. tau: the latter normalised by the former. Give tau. 1.5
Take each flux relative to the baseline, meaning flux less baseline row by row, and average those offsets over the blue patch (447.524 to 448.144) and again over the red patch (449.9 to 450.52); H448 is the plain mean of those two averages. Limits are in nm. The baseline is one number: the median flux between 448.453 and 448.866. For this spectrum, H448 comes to 0.045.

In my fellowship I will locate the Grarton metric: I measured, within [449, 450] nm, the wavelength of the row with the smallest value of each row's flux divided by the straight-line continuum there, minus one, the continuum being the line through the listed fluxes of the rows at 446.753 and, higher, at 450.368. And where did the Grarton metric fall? 449.332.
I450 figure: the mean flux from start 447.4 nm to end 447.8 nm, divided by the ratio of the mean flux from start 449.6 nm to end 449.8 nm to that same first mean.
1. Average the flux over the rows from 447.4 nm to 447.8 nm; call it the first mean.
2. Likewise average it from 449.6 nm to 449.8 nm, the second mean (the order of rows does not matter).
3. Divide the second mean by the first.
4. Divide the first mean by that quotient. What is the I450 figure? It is 1.44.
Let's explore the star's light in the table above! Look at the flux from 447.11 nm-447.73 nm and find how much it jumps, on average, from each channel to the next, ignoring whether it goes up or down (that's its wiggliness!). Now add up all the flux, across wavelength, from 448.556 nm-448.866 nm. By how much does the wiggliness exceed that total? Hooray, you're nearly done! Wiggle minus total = -0.427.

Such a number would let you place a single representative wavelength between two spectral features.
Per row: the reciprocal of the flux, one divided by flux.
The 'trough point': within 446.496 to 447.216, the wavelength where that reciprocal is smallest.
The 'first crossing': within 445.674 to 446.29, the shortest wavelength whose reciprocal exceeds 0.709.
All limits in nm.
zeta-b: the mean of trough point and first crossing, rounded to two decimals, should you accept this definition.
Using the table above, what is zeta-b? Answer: 446.44 nm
